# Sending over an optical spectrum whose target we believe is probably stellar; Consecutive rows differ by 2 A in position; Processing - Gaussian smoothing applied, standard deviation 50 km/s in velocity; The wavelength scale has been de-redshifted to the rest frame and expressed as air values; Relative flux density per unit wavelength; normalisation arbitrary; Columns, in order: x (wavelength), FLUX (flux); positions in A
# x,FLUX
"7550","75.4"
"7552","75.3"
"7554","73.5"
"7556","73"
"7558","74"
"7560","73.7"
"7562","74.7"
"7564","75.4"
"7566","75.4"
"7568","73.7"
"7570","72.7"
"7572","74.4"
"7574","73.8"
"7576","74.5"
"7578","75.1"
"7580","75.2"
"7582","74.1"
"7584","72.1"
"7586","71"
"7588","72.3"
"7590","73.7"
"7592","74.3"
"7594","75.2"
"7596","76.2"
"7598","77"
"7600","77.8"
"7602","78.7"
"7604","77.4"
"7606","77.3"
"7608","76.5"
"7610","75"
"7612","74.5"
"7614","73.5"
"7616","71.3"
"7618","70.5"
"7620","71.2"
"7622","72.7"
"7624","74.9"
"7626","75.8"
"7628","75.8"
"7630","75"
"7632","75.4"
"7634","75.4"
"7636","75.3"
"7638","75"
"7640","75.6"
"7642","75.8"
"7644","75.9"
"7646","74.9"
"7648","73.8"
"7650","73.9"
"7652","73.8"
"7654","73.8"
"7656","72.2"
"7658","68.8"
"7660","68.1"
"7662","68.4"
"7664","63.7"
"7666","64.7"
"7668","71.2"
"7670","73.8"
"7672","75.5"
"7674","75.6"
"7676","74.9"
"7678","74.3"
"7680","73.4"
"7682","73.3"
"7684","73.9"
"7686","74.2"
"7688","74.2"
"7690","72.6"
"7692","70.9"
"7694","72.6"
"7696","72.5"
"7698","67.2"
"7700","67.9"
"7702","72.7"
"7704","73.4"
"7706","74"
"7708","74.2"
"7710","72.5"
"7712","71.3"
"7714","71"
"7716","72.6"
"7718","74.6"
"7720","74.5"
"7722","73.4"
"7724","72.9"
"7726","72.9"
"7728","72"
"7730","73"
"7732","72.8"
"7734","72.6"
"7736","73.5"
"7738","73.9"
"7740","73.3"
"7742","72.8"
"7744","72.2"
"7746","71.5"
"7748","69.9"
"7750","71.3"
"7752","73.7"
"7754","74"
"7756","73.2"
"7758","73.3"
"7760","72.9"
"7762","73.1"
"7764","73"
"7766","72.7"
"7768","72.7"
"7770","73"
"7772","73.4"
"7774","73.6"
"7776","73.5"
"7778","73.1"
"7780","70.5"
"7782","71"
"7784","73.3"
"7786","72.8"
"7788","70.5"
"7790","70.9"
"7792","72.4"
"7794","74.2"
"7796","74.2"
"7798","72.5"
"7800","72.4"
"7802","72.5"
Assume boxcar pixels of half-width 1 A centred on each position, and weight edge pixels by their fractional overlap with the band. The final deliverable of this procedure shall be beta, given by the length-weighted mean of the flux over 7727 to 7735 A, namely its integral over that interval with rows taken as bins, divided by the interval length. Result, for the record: 72.6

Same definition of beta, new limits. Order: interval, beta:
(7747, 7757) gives 72.4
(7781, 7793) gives 71.8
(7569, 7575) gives 73.6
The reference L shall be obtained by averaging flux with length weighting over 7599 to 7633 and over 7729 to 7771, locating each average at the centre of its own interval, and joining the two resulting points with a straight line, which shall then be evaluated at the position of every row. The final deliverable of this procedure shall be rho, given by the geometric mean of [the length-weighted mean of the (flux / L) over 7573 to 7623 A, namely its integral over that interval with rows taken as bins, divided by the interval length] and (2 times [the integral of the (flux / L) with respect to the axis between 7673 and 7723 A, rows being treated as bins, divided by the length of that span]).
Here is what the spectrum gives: 1.40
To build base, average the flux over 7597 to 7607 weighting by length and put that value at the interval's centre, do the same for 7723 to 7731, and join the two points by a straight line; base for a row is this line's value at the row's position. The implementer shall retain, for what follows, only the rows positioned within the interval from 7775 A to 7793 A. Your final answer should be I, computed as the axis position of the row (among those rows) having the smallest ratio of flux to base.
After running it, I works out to 7780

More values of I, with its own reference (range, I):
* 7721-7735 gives 7728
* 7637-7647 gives 7638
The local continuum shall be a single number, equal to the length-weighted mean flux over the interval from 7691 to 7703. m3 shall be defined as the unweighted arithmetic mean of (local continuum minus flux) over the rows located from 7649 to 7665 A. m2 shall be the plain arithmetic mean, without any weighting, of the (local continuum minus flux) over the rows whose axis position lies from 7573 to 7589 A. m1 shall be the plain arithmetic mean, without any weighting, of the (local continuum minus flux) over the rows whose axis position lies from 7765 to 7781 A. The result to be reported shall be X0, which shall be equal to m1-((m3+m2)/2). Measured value -0.9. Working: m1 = -2.2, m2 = -2.9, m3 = 0.3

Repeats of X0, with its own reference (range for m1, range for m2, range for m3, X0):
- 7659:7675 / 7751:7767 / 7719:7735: 3.0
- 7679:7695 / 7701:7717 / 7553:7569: 0.3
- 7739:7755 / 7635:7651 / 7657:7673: -0.2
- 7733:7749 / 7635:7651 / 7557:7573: 2.2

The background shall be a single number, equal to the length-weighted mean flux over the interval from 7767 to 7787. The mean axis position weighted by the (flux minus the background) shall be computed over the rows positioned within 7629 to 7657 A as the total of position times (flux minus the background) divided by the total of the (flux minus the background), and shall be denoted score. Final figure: 7639.9 A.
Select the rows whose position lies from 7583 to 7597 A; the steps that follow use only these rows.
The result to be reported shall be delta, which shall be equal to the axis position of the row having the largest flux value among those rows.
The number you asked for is 7596 A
